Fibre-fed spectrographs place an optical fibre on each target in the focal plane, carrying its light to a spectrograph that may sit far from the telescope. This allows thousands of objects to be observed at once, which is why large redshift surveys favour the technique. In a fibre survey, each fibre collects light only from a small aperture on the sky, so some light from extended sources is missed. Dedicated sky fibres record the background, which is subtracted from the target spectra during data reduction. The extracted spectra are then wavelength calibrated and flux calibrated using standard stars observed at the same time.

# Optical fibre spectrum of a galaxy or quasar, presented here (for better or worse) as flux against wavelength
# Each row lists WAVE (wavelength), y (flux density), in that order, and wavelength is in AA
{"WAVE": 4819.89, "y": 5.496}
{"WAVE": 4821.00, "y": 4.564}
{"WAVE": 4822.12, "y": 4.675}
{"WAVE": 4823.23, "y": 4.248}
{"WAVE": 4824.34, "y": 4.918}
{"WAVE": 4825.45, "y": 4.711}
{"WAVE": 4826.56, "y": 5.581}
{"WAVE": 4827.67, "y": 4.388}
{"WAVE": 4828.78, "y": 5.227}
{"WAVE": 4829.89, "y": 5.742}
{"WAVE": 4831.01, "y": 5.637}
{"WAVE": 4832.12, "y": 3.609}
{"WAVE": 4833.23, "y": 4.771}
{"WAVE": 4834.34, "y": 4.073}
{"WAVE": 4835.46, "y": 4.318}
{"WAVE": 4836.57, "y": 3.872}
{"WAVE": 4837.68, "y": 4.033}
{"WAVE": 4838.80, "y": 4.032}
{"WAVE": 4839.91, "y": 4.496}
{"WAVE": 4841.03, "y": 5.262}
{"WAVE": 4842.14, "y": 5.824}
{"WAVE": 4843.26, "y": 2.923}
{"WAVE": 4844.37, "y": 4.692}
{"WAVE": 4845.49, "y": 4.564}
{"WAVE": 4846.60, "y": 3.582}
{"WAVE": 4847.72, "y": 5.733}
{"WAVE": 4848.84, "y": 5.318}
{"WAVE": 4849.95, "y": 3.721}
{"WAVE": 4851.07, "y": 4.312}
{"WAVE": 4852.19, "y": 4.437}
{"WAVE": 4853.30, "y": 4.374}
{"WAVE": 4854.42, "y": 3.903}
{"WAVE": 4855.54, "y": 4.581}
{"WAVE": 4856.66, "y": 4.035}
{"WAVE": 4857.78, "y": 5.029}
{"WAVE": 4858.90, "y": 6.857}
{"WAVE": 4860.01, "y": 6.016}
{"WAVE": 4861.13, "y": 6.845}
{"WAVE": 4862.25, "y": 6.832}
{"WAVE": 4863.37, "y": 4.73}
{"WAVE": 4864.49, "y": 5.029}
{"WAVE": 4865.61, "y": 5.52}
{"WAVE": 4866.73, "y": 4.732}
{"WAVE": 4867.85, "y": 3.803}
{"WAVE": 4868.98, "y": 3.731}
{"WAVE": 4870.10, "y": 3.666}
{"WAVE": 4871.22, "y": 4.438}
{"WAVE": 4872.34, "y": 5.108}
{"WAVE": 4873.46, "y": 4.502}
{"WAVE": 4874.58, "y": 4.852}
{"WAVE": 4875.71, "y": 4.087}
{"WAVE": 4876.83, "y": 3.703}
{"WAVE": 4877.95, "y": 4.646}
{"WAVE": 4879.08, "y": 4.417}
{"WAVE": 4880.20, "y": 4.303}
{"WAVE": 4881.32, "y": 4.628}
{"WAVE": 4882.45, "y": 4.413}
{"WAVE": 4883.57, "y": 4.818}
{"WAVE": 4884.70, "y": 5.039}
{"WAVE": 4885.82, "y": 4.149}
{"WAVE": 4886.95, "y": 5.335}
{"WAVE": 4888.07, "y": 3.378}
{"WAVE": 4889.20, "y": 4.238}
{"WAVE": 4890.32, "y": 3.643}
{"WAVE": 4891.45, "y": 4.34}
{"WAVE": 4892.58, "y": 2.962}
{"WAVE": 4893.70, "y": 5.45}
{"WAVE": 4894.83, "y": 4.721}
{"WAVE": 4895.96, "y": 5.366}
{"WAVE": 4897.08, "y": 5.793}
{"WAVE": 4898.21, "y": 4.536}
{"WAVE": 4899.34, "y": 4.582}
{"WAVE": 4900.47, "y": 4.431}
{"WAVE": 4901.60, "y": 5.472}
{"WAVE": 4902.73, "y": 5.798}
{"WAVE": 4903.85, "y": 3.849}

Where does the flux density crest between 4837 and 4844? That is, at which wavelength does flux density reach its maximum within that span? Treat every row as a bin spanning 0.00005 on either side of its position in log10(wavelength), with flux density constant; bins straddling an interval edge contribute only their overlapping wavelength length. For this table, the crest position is 4842.14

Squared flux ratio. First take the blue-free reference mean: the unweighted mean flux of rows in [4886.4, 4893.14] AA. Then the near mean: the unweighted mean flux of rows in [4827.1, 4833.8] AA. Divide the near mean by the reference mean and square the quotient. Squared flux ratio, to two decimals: 1.51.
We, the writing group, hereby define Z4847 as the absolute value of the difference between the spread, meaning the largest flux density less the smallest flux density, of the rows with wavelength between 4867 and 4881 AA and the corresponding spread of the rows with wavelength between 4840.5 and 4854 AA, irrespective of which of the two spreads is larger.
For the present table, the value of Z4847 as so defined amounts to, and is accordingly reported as 1.5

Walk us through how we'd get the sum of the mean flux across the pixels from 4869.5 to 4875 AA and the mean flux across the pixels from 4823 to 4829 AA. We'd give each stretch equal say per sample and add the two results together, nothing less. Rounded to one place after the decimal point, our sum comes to 9.4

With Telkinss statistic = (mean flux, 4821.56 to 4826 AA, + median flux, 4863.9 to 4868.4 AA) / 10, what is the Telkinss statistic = 0.952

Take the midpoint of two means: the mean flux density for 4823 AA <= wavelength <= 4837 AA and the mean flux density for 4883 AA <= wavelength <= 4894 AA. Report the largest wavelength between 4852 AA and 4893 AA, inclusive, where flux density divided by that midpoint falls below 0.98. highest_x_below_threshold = 4892.58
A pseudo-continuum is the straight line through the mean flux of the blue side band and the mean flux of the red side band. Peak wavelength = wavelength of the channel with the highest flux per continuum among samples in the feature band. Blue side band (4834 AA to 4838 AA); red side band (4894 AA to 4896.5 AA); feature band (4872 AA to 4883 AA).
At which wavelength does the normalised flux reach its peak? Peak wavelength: 4872.34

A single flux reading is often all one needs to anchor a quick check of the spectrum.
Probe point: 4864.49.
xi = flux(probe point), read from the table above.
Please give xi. 5.029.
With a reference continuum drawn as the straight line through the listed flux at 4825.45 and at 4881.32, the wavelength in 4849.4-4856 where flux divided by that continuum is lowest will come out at 4849.95 AA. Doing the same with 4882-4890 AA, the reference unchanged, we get 4888.07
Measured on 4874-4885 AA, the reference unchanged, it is 4876.83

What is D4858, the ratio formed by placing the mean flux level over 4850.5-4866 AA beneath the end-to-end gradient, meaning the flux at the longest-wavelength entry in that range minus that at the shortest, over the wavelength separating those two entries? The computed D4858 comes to 0.016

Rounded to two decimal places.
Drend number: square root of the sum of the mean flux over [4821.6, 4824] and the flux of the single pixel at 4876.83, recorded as 2.86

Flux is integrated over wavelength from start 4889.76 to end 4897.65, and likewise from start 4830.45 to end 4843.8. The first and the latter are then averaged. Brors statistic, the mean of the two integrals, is 48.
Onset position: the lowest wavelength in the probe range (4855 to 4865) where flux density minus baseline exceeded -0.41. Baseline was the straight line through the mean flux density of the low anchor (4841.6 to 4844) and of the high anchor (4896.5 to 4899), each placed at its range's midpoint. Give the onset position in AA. 4855.54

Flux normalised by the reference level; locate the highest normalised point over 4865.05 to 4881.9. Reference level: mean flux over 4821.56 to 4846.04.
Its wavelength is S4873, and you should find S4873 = 4865.61 AA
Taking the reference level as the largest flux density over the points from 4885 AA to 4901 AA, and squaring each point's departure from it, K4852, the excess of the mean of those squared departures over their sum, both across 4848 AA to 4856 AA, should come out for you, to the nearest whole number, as -13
